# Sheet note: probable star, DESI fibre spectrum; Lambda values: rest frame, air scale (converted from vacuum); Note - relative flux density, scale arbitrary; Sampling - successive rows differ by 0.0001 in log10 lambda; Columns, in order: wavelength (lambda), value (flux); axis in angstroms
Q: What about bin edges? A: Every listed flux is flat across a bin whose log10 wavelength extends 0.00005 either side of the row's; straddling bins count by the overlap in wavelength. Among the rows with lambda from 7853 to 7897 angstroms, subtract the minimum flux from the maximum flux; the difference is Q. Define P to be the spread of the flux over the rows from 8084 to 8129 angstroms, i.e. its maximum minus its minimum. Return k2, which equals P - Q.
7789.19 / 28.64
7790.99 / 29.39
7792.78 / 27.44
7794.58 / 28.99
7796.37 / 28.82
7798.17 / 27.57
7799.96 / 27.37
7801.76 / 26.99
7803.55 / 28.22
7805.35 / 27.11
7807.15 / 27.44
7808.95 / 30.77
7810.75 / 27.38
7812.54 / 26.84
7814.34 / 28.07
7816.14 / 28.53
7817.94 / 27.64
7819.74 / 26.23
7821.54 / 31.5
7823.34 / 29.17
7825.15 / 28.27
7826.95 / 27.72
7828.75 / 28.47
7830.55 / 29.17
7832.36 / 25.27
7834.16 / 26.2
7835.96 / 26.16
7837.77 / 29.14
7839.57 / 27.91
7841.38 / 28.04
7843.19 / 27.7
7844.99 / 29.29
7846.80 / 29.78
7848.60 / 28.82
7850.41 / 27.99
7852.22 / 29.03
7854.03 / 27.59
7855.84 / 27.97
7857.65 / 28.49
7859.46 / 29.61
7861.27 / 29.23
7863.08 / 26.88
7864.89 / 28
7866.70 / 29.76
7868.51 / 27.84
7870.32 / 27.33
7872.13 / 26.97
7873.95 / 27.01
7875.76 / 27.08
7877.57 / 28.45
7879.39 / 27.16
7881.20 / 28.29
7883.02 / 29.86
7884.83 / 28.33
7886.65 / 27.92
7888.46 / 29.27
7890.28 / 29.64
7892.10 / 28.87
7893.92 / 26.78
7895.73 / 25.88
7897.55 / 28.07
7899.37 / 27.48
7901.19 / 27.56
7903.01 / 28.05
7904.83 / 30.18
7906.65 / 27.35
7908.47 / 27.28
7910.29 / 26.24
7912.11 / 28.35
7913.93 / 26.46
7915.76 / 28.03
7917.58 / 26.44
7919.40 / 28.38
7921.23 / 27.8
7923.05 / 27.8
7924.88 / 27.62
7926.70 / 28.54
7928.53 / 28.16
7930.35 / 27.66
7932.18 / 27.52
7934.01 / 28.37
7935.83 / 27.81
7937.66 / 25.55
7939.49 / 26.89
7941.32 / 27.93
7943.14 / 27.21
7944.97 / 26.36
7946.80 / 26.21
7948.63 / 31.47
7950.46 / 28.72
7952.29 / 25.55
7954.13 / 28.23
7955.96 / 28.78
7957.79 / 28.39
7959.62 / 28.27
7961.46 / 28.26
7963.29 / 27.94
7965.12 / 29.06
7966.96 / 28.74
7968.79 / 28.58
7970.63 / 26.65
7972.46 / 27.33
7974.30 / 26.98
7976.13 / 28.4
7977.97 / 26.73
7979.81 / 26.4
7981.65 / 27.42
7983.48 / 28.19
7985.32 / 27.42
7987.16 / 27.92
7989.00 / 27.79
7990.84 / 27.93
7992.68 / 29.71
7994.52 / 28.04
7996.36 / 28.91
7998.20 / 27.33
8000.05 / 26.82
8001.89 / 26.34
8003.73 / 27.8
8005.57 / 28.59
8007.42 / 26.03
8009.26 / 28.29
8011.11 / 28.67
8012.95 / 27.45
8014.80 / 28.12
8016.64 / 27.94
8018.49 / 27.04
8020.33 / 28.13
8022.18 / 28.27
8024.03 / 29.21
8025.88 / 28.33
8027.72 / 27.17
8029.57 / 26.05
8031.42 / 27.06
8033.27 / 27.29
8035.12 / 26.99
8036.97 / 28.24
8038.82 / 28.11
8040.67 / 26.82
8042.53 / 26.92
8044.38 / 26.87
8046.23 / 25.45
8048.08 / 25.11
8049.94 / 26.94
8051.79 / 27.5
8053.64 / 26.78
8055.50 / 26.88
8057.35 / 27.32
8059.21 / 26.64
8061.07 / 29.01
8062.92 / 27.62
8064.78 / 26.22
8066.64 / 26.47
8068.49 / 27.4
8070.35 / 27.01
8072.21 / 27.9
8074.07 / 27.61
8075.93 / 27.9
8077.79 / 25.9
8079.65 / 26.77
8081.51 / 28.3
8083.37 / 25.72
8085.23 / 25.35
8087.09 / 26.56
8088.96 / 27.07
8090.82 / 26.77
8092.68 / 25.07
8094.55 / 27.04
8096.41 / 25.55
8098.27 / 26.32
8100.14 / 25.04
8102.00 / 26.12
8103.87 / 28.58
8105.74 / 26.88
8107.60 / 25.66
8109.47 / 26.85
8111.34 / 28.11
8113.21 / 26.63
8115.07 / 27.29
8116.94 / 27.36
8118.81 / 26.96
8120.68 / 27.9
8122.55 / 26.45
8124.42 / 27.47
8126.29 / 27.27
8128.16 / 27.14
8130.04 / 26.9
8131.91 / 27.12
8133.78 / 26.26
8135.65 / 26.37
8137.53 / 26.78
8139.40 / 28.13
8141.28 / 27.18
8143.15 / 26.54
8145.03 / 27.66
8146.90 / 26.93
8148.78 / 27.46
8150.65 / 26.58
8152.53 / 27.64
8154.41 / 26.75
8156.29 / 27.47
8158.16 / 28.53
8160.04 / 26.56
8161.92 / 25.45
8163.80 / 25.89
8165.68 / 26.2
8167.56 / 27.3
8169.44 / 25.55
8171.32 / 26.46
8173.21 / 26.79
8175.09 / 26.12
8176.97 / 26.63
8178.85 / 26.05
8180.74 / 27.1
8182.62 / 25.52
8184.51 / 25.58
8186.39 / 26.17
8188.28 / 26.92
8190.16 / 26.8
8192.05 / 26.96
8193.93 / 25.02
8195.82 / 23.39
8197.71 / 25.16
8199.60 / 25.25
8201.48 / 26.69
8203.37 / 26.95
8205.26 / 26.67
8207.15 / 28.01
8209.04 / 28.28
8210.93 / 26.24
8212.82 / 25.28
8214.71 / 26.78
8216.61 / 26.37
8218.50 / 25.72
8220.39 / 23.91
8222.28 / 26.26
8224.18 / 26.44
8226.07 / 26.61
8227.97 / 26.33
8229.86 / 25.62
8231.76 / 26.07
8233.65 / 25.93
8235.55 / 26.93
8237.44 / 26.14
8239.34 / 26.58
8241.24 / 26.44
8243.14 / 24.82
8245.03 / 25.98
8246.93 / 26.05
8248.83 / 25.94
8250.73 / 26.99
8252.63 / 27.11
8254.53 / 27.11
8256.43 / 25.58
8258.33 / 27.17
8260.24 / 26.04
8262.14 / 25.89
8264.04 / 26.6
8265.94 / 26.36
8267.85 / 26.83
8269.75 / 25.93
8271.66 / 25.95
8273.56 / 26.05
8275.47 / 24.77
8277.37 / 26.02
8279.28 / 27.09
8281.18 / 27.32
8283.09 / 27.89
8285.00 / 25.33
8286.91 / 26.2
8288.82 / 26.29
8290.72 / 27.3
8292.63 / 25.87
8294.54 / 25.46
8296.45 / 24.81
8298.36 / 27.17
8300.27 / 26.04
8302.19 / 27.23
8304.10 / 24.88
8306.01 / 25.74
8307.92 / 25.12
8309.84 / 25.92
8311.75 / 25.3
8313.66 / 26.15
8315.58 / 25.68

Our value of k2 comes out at -0.4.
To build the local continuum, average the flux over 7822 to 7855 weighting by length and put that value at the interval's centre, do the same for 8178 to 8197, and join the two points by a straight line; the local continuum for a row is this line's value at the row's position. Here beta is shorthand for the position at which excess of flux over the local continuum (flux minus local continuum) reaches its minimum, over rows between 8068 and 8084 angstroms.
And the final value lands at 8083.37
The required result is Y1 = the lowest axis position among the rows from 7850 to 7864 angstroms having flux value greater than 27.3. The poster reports 7850.41 angstroms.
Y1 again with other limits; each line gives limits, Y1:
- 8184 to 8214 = 8207.15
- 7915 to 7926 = 7915.76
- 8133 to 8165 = 8139.40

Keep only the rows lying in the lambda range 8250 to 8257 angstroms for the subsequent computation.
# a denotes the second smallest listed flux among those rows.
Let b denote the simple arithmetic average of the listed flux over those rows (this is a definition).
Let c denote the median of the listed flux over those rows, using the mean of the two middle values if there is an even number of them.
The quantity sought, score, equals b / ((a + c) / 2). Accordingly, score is 0.99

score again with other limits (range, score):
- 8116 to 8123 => 1.00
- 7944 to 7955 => 1.04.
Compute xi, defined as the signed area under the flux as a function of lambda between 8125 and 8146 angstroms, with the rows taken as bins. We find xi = 568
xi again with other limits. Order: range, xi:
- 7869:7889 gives 559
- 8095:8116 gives 560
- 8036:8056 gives 537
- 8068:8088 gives 539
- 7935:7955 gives 549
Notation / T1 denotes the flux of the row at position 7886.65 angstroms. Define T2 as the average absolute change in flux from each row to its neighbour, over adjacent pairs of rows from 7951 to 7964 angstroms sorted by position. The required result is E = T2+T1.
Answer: 28.6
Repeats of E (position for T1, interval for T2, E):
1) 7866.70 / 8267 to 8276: 30.3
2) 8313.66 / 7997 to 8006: 27.0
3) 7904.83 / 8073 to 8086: 31.5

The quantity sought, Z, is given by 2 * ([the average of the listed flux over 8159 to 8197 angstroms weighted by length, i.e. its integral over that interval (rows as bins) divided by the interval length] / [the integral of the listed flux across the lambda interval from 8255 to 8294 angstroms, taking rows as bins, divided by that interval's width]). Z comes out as 1.98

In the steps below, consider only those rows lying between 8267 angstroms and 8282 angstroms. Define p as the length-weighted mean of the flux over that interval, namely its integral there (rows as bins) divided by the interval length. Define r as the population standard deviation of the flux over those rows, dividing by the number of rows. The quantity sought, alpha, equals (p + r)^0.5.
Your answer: 5.20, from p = 26.2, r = 0.76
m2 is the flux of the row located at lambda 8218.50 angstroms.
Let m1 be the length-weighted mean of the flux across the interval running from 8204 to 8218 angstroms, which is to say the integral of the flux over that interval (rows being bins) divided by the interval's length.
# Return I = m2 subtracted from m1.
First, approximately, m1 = 26.8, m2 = 25.72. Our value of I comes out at 1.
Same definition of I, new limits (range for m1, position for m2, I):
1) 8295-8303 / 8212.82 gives 1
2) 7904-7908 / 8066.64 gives 2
